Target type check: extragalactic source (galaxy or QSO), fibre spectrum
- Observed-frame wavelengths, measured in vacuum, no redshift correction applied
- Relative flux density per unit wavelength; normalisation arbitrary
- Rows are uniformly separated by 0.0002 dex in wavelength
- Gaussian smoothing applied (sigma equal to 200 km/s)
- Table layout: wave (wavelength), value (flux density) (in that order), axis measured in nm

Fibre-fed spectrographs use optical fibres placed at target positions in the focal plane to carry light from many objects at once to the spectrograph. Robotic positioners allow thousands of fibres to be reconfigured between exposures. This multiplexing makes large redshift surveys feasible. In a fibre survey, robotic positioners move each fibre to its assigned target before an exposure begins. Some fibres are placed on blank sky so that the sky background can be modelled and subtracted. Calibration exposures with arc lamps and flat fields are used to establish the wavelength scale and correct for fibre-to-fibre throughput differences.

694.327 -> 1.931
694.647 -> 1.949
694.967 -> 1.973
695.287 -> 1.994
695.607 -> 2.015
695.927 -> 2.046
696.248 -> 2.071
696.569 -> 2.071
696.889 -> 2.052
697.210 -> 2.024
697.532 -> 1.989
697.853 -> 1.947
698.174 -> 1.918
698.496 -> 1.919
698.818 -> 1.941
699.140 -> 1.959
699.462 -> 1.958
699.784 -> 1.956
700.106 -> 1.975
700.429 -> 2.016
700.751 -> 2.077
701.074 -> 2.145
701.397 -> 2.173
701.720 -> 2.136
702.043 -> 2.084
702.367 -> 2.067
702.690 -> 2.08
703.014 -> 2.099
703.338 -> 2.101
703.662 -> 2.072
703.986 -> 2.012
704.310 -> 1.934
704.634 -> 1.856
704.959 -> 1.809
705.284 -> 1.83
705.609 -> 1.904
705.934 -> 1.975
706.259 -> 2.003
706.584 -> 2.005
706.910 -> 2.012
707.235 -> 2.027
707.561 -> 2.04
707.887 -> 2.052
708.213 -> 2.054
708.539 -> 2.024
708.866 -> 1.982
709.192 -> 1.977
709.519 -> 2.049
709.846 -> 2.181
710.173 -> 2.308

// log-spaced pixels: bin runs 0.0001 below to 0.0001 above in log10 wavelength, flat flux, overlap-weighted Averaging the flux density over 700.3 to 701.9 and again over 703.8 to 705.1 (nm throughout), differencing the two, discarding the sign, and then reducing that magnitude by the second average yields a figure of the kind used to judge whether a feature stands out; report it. -1.70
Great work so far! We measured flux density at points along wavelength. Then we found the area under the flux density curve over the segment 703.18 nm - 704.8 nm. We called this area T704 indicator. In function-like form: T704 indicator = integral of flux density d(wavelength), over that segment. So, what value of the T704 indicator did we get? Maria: 3.23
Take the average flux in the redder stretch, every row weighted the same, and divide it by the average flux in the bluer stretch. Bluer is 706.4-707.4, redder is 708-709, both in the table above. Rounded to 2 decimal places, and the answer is 1.00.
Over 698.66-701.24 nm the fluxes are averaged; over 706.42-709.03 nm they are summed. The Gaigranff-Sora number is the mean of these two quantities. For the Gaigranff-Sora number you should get 9.1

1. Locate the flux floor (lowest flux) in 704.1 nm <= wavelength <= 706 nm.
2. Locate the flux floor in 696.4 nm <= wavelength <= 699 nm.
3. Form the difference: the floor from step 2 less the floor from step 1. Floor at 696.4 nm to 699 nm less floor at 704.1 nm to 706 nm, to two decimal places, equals 0.11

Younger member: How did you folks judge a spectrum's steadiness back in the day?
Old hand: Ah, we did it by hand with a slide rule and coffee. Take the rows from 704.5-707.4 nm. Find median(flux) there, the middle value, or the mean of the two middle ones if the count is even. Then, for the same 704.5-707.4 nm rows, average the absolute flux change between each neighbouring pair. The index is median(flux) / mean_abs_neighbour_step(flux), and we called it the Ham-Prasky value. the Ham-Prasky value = 60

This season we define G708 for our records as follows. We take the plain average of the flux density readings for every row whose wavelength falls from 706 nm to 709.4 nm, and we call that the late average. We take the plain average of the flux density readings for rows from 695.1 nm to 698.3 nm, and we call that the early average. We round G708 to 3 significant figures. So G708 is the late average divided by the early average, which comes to 1.00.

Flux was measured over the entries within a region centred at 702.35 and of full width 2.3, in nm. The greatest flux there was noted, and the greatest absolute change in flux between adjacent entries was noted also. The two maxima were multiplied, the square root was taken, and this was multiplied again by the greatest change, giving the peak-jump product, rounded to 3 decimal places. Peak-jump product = 0.017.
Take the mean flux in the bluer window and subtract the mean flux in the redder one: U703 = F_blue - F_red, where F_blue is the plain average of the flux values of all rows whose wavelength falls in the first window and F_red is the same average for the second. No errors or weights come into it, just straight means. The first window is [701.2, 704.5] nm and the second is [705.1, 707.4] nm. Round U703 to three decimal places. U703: 0.111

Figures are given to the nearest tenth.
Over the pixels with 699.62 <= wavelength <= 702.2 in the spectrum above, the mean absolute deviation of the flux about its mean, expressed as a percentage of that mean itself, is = 3.2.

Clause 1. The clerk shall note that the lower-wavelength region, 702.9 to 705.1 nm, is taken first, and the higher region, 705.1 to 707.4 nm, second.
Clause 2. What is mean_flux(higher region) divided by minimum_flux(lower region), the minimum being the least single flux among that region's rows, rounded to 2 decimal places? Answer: 1.09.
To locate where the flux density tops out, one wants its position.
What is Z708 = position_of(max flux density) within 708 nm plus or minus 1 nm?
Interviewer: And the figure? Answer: 708.213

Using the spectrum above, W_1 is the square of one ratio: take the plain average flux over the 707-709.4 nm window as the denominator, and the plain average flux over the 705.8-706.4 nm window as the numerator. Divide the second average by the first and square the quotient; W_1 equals 0.97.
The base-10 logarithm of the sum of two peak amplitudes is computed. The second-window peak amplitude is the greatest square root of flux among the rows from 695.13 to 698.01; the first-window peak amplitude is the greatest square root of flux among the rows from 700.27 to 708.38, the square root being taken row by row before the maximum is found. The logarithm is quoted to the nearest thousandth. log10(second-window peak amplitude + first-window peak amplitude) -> 0.464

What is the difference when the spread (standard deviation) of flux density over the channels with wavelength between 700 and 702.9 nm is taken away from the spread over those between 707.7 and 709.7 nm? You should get -0.027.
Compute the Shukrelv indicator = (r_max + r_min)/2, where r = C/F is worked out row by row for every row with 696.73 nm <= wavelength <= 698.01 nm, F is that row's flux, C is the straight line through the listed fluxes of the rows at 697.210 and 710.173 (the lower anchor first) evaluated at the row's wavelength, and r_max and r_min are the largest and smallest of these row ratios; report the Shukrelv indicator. 1.01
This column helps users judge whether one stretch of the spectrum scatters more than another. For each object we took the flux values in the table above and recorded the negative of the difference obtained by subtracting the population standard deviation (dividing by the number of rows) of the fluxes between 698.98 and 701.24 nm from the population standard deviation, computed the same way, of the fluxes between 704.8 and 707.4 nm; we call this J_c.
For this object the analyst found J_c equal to -0.01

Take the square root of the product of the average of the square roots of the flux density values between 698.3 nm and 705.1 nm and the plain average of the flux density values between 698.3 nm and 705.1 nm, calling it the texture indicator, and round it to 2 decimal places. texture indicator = 1.69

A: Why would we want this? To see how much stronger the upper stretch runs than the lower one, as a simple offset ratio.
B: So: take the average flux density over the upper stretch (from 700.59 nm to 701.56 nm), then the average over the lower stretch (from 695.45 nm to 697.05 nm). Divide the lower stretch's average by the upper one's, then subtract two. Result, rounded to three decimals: -1.038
